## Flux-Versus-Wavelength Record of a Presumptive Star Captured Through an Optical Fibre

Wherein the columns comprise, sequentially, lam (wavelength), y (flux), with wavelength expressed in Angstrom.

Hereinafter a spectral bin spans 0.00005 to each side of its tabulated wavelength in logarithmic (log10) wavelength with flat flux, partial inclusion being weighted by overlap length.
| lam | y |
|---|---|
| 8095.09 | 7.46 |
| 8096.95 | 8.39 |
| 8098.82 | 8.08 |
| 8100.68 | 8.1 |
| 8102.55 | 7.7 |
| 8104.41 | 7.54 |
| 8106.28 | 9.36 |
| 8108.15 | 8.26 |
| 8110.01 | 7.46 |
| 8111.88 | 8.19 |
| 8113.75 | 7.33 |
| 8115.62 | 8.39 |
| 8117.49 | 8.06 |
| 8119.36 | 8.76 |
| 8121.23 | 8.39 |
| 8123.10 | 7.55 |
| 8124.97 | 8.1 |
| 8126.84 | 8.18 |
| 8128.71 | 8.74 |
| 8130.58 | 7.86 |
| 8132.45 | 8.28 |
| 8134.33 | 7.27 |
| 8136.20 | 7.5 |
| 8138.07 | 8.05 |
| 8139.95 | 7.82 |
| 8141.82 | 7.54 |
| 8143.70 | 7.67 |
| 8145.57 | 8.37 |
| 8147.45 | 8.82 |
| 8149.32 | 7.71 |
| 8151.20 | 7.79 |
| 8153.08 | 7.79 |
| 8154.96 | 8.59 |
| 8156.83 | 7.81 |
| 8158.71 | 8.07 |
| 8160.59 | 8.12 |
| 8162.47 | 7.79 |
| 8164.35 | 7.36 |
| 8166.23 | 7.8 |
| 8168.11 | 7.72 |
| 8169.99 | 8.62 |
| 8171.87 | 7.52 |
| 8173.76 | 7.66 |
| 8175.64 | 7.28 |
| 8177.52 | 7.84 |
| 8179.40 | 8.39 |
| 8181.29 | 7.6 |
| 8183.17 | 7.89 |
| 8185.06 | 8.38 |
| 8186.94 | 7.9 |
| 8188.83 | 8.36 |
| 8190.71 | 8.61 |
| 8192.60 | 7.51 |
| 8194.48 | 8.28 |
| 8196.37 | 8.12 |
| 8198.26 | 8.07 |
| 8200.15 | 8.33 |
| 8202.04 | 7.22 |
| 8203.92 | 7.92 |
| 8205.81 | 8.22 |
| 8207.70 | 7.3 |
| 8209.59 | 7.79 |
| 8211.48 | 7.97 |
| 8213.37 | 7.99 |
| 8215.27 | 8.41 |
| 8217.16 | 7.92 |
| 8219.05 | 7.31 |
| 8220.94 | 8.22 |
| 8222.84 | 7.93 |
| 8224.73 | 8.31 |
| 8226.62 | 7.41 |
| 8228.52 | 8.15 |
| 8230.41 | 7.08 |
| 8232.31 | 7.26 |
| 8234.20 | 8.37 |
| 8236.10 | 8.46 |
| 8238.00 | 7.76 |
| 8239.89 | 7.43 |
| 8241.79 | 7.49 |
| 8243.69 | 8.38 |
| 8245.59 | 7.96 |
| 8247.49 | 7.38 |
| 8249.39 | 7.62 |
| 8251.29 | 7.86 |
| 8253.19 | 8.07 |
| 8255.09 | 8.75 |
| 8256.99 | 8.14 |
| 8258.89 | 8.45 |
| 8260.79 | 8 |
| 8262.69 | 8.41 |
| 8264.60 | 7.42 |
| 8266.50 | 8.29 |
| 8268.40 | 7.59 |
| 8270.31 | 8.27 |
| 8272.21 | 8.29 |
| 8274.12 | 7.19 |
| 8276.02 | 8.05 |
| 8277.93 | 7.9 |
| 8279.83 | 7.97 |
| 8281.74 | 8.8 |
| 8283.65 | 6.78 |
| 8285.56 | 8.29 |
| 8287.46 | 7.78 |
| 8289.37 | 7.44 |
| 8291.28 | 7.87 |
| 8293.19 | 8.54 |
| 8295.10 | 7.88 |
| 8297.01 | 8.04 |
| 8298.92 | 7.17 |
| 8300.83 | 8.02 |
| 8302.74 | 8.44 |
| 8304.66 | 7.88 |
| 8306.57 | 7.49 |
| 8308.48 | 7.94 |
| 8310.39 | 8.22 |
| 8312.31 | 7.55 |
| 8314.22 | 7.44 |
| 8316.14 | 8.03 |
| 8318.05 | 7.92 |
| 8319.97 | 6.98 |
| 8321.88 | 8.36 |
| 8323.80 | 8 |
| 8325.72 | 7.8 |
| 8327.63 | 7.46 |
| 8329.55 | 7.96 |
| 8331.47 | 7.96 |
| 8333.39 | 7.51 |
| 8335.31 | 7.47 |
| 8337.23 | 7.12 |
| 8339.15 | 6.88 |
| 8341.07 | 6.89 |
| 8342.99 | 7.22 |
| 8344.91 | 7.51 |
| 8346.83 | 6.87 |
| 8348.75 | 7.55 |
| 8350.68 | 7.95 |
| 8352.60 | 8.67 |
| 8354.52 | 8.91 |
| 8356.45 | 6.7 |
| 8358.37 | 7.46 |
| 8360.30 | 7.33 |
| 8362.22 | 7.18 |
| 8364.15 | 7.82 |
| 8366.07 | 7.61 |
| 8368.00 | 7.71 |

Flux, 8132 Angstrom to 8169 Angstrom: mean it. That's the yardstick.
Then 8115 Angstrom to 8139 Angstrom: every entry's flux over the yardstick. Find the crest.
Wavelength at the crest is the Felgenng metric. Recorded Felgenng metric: 8119.36 Angstrom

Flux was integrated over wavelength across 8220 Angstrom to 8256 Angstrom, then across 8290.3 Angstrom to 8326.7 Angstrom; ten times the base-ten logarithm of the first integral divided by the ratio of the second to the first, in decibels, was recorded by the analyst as 24.5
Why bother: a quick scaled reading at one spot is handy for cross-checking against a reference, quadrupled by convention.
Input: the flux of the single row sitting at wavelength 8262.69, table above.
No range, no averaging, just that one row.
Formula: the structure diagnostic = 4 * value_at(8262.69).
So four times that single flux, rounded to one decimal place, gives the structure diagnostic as 33.6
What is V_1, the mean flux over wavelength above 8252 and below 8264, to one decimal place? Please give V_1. 8.3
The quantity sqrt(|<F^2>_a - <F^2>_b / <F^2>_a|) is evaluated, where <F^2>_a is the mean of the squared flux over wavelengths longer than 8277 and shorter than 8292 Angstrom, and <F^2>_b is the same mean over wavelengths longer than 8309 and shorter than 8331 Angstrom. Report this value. 7.81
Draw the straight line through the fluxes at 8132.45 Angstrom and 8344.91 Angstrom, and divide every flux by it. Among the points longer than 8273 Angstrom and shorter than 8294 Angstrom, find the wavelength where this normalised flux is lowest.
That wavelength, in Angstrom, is 8283.65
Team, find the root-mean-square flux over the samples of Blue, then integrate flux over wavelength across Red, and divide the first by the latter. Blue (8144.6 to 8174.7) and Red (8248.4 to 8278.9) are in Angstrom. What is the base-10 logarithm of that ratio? -1.49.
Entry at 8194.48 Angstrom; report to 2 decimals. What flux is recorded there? 8.28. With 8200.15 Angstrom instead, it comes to 8.33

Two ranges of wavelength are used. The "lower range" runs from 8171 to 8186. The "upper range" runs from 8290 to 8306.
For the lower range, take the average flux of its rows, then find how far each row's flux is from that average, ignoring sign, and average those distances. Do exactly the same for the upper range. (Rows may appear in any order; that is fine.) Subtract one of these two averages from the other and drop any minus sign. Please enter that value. 0.025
